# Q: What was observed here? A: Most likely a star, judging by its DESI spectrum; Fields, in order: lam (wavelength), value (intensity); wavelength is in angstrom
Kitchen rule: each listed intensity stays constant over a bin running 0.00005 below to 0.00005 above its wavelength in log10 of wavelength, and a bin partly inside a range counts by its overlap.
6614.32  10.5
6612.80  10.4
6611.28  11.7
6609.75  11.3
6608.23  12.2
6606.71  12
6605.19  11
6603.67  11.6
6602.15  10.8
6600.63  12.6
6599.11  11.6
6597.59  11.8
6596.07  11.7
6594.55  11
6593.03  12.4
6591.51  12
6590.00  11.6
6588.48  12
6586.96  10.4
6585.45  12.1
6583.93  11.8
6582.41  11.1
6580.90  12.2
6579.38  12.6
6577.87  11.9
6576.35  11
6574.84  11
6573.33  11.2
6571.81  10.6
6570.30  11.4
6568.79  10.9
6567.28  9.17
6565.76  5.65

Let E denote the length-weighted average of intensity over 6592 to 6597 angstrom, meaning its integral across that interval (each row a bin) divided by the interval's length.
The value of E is 11.7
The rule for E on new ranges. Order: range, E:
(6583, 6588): 11.4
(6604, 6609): 11.7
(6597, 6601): 11.9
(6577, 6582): 12.1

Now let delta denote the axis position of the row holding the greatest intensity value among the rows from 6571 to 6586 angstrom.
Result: 6579.38 angstrom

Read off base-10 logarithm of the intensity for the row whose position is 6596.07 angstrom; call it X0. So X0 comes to 1.068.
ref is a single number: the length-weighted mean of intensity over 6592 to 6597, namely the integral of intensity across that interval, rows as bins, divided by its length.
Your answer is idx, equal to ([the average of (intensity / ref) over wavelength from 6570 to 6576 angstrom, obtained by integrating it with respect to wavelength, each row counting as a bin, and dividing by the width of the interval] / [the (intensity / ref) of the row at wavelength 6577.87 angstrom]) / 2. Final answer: 0.463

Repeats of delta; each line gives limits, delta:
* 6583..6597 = 6593.03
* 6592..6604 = 6600.63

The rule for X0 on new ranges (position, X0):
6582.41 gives 1.045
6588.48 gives 1.079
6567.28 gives 0.962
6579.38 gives 1.100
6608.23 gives 1.086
